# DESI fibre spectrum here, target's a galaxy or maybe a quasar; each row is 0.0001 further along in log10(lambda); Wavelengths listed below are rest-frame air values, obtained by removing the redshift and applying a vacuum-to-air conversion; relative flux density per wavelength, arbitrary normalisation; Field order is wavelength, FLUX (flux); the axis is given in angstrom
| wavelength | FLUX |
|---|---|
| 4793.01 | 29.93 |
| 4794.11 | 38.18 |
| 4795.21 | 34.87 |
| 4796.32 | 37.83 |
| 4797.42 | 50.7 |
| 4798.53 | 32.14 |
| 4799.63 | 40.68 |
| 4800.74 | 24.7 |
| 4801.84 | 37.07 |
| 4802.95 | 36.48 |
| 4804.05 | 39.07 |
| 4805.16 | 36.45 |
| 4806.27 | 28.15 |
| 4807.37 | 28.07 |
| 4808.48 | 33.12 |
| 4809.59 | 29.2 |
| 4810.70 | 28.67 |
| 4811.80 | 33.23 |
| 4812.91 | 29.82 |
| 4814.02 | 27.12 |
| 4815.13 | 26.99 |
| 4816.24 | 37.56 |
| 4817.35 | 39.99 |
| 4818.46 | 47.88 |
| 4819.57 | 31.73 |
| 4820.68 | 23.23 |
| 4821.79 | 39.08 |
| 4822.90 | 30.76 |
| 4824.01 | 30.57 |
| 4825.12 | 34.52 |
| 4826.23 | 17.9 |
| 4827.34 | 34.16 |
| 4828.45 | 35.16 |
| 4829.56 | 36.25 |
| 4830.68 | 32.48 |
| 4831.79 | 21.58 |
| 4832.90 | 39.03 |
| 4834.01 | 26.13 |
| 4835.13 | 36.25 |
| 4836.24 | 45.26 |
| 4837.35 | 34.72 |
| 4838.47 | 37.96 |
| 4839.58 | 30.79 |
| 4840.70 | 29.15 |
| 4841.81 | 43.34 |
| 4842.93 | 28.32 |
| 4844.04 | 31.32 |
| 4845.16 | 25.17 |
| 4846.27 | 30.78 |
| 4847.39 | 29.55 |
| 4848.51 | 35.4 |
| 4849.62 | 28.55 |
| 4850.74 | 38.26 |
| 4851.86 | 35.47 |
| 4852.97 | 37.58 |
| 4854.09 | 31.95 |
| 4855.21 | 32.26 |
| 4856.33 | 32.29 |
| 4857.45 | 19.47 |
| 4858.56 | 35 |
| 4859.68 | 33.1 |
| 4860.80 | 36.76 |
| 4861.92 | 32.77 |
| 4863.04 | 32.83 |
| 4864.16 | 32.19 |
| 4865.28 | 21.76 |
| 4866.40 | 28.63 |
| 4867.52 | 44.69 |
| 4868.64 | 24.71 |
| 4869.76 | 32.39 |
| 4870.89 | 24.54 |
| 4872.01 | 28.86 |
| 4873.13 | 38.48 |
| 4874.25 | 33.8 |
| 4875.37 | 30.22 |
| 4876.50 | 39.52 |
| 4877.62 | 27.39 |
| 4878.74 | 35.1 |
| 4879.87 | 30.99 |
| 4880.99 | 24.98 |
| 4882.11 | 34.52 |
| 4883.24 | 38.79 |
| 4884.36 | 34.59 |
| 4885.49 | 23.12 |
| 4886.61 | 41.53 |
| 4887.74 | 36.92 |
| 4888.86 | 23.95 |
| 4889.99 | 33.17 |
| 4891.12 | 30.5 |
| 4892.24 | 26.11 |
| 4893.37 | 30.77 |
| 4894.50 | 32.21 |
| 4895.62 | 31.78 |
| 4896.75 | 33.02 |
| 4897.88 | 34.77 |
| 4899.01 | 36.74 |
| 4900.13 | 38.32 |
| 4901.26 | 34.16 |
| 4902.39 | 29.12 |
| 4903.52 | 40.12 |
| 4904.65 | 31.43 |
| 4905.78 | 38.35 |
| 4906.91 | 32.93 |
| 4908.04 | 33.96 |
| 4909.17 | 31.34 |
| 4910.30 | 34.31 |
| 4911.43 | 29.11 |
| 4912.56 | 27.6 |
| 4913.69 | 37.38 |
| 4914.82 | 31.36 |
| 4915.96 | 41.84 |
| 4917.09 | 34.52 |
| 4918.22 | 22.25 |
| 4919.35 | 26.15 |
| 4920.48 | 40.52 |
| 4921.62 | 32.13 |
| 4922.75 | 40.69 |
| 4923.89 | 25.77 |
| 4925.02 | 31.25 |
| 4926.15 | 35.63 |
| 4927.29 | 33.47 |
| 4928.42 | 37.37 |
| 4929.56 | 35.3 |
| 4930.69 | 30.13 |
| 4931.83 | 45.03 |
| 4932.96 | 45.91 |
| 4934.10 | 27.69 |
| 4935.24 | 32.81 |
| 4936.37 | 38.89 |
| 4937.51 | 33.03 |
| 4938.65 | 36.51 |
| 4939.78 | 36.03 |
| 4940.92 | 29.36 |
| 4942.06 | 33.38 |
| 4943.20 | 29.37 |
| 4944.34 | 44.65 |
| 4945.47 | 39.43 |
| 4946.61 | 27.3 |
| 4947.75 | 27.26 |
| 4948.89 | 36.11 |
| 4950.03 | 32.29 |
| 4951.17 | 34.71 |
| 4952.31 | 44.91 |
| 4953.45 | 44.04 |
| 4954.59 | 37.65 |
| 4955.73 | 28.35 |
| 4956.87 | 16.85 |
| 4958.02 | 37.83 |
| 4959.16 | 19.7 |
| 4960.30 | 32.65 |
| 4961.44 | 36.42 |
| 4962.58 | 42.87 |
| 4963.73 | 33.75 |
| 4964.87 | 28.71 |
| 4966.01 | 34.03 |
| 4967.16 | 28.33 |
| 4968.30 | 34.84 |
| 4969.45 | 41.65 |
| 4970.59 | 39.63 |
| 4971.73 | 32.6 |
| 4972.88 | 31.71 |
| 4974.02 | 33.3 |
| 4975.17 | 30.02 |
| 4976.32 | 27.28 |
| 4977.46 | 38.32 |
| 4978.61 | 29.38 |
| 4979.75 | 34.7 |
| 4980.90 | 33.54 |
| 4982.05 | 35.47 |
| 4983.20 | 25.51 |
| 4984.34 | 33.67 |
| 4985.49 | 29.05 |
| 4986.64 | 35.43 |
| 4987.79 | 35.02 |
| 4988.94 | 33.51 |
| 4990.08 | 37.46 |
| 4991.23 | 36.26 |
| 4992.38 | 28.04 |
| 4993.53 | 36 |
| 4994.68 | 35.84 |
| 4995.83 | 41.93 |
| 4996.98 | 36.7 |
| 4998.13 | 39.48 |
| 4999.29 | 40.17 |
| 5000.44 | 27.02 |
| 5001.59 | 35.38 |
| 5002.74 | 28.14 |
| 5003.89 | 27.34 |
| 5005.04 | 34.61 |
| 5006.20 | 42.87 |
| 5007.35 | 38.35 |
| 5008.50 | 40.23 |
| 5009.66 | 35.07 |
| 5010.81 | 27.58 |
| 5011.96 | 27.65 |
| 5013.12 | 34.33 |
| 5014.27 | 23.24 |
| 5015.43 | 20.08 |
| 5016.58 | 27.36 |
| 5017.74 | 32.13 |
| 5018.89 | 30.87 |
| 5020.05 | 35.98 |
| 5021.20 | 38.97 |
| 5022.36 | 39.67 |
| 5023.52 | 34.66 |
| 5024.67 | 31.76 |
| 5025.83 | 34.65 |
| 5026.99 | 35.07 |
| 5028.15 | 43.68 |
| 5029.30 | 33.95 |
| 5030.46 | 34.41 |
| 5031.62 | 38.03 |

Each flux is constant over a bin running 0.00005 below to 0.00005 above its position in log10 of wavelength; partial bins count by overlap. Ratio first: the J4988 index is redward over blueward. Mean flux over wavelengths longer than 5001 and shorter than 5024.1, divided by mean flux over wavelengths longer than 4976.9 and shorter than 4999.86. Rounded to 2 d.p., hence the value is 0.94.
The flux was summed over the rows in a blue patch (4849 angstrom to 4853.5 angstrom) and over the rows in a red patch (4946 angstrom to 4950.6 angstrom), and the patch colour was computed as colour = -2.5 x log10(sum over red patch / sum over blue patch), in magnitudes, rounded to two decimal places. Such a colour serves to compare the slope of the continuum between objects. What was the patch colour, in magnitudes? 0.14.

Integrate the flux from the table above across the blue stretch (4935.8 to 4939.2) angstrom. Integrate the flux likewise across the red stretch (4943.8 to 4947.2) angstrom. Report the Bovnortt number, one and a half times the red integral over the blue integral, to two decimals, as 1.54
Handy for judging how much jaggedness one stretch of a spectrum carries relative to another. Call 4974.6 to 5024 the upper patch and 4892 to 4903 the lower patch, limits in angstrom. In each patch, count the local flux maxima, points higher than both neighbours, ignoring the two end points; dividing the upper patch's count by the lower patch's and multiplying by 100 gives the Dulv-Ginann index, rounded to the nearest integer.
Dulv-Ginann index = 750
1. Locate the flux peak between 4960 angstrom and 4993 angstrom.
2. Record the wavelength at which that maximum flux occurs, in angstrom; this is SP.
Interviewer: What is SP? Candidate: 4962.58 angstrom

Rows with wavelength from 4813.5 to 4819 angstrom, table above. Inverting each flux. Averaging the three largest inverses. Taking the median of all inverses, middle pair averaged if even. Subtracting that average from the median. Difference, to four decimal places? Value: -0.0069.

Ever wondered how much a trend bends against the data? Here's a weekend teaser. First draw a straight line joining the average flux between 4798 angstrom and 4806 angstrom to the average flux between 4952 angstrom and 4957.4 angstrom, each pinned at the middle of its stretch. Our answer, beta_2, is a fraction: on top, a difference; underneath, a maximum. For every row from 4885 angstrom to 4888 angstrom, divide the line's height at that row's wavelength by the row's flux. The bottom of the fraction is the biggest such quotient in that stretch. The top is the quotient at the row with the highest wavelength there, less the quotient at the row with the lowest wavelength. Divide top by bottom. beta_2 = -0.4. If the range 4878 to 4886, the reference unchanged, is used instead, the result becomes 0.3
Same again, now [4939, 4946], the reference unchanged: -0.1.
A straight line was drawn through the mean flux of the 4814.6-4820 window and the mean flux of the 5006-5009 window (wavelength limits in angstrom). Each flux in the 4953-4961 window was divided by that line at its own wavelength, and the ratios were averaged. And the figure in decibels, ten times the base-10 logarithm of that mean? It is -1.05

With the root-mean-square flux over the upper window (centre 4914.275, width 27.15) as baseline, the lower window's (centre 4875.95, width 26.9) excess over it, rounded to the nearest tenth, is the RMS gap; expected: -1.1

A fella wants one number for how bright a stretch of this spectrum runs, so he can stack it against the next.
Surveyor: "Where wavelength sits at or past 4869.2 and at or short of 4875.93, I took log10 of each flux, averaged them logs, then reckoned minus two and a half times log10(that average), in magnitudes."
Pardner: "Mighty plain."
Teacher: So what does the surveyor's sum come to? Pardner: -0.435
